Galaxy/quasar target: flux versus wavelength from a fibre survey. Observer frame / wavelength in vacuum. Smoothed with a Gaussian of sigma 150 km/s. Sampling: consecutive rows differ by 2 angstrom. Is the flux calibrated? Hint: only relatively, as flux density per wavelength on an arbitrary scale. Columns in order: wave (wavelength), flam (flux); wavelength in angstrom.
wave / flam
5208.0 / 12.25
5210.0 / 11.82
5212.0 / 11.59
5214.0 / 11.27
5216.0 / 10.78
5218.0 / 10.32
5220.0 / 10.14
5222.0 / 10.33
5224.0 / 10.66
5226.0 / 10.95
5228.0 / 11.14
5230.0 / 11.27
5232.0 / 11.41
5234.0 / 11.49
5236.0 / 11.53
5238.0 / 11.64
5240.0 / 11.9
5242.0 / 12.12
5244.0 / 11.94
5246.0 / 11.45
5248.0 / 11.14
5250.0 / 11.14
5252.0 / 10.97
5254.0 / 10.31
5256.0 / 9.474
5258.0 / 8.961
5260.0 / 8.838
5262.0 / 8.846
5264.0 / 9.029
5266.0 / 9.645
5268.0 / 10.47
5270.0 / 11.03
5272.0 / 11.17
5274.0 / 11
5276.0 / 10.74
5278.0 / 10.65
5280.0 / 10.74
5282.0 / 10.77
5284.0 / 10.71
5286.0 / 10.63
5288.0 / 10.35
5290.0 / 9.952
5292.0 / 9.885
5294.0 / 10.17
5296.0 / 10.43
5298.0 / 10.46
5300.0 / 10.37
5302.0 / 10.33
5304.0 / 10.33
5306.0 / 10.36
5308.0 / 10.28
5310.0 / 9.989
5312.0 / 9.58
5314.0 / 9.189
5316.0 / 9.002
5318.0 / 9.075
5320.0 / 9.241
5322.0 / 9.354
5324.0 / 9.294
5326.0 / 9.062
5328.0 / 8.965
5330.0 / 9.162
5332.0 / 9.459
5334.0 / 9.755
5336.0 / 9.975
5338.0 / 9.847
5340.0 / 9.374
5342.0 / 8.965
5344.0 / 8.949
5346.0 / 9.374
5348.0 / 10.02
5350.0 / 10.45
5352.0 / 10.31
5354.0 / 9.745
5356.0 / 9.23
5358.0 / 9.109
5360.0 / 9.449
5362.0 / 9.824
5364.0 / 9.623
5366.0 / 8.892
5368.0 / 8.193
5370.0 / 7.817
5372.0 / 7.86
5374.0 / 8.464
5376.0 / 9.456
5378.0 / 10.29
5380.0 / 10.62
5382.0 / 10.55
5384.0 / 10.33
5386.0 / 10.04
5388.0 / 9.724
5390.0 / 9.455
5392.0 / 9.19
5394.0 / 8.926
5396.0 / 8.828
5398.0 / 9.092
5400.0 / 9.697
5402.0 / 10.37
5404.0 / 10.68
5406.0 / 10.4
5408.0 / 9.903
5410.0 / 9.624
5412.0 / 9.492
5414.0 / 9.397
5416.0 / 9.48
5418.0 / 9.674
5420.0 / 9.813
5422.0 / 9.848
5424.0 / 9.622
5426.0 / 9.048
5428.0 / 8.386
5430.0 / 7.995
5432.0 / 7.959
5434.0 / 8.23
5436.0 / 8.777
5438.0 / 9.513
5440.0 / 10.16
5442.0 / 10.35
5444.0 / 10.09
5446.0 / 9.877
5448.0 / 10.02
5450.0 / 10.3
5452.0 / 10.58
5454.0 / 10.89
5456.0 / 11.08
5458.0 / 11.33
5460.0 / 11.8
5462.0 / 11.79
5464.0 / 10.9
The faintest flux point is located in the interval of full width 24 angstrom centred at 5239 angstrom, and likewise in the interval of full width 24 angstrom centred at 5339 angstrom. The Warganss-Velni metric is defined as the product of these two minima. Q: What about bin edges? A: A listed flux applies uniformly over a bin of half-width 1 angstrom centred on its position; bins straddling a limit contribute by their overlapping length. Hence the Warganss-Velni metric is 100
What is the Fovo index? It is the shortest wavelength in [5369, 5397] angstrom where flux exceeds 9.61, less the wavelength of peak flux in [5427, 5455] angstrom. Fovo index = -76 angstrom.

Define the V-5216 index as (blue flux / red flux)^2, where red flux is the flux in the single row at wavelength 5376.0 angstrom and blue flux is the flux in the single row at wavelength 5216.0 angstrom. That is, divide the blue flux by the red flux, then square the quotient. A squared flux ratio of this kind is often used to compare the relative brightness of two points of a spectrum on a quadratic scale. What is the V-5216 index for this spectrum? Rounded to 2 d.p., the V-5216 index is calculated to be 1.30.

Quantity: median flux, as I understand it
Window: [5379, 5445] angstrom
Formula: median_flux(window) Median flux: 9.6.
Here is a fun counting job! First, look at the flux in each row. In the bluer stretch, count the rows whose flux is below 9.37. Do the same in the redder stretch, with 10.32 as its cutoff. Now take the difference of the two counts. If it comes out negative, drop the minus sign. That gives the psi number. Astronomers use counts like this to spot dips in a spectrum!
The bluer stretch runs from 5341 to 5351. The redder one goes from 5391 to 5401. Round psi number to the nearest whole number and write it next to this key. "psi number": 3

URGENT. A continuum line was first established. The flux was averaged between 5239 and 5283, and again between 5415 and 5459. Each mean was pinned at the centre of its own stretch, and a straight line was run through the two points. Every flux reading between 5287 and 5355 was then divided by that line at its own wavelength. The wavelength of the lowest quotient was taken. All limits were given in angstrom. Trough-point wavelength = 5316.0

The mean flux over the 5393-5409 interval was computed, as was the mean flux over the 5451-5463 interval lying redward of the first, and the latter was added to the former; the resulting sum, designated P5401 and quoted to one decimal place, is 21.0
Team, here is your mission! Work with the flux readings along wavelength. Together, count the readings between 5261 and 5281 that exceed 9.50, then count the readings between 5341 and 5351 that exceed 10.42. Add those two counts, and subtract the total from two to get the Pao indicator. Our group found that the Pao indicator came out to -7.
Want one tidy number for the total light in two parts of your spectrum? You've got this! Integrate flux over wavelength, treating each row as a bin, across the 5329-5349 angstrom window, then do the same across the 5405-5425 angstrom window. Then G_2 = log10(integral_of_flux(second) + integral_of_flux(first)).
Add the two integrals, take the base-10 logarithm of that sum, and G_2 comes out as 2.58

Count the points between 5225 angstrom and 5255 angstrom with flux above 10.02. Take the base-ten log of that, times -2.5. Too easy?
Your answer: -2.9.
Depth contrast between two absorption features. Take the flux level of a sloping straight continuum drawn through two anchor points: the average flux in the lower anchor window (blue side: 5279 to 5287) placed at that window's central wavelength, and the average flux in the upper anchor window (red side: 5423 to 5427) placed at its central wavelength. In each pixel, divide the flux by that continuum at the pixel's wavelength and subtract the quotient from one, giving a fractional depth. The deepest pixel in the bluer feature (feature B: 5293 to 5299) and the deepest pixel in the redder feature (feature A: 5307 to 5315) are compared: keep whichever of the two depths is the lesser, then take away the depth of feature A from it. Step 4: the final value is -0.076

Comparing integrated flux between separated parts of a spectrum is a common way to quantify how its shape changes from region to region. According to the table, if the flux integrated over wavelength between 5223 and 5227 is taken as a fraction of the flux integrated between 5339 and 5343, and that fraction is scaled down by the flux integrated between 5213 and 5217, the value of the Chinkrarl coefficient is 0.027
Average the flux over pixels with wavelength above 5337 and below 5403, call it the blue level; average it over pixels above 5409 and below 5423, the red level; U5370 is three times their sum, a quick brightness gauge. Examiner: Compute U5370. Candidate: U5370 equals 57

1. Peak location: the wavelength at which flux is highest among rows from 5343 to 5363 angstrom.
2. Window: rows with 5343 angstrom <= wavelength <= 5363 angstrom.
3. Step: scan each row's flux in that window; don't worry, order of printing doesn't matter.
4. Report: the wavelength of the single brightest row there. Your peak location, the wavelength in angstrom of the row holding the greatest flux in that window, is 5350.0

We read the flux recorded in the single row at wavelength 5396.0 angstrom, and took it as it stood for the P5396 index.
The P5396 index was 8.828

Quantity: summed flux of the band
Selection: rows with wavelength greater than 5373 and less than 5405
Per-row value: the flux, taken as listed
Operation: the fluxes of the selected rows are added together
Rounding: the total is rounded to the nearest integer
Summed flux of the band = 156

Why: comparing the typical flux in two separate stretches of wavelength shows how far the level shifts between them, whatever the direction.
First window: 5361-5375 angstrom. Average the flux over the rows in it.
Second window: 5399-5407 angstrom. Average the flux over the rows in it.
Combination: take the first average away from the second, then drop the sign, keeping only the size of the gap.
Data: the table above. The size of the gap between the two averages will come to 1.6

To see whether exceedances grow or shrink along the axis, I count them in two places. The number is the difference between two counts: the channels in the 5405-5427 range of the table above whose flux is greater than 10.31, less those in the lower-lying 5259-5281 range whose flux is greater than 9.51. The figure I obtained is -7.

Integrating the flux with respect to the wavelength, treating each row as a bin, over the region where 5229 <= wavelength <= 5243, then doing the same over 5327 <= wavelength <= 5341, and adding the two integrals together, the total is 296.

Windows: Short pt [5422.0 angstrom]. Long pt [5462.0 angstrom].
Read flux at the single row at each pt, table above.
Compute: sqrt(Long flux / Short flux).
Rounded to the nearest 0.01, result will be 1.09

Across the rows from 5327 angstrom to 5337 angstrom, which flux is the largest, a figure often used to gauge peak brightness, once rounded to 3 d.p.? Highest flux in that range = 9.975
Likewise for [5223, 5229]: 11.140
